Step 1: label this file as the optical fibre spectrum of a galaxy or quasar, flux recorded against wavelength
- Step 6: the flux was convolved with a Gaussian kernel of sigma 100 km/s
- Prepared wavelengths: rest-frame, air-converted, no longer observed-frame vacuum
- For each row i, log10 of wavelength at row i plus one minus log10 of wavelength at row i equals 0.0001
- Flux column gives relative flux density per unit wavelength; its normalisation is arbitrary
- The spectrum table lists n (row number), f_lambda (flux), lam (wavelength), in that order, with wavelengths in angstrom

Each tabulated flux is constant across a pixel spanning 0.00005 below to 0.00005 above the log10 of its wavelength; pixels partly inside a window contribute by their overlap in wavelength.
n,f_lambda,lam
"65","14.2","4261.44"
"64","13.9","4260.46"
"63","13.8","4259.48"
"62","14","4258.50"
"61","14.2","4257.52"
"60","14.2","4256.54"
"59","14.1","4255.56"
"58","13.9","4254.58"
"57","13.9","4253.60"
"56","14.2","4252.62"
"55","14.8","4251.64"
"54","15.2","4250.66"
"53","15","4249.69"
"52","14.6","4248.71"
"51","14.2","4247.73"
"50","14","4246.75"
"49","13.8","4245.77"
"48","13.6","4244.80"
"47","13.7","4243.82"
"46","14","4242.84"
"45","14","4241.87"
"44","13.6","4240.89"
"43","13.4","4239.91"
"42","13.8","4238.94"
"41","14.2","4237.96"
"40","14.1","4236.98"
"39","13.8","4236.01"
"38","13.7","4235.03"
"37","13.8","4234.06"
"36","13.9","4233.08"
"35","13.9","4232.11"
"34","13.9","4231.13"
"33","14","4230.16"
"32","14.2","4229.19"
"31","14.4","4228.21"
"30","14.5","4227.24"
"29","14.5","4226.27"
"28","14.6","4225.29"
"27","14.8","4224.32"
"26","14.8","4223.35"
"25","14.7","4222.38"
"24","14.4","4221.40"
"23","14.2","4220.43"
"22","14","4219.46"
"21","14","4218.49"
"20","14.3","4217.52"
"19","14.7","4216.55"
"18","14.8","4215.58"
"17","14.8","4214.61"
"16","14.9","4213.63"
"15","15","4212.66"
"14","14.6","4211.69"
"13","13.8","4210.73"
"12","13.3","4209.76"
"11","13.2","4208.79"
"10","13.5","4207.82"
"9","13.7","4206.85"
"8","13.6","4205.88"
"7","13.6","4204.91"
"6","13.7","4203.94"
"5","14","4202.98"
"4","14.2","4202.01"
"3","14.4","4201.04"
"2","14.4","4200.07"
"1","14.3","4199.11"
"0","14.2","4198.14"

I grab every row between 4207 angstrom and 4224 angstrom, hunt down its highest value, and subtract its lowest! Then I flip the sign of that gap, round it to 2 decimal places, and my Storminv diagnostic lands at -1.80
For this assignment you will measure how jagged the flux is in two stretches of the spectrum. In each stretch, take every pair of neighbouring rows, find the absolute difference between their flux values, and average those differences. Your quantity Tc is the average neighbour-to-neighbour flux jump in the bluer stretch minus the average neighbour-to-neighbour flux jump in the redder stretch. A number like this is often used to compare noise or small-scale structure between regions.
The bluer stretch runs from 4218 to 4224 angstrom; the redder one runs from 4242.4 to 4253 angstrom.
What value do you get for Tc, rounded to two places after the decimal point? -0.14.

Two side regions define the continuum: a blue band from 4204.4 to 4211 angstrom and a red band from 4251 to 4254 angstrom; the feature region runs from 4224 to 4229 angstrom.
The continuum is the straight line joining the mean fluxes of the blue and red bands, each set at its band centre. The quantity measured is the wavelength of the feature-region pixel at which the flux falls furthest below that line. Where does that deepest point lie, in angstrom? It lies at 4228.21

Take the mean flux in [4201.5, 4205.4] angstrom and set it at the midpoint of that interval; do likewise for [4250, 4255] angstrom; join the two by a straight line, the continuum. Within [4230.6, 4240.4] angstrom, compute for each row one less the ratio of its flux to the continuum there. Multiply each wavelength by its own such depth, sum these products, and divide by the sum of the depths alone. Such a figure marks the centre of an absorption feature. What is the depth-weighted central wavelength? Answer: 4236.1 angstrom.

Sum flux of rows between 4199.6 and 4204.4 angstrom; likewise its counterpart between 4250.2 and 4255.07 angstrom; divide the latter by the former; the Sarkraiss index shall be 1.02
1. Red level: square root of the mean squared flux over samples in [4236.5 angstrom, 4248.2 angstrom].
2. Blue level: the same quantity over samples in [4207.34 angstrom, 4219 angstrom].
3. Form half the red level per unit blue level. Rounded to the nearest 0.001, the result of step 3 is 0.486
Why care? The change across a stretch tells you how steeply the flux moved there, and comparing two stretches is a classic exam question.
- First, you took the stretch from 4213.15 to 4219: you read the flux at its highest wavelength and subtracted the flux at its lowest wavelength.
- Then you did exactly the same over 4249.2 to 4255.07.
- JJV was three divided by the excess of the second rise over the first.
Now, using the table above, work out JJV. -15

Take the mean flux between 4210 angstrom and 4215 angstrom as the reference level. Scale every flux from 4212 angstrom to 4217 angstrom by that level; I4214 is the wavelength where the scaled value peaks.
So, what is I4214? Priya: 4212.66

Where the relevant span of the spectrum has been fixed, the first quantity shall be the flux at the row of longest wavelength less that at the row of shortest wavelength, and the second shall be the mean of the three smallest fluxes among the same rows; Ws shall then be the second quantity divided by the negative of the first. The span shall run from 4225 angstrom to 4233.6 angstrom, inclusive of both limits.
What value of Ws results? 20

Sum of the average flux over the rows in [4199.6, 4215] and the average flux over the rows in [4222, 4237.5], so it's 28.3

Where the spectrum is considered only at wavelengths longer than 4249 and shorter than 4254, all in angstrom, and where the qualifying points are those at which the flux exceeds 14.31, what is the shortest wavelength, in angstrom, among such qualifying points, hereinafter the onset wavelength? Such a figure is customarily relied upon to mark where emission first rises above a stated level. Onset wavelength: 4249.69 angstrom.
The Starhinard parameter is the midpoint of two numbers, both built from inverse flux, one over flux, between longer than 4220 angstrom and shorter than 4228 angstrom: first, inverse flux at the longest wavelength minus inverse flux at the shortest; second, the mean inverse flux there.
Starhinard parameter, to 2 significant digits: 0.034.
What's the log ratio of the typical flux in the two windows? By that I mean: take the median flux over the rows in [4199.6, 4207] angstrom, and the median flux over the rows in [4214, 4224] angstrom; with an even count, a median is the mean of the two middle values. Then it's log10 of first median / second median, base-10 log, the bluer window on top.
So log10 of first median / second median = -0.021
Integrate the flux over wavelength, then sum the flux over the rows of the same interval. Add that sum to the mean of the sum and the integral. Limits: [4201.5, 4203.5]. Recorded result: 56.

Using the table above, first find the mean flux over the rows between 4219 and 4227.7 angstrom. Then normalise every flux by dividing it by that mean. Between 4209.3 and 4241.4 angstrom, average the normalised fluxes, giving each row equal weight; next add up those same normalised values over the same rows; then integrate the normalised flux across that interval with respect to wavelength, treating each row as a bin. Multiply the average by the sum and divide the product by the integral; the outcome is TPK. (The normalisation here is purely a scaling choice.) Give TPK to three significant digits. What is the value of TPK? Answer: 1.01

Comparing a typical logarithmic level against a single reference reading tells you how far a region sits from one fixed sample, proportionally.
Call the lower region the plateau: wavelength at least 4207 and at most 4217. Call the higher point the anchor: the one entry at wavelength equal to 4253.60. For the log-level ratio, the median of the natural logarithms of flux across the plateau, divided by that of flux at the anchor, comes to 1.02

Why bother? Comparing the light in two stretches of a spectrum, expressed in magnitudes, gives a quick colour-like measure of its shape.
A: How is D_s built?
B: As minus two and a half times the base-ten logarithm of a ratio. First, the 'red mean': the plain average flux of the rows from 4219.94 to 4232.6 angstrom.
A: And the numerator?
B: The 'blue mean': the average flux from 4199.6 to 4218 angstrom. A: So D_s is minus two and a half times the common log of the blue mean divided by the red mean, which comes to 0.019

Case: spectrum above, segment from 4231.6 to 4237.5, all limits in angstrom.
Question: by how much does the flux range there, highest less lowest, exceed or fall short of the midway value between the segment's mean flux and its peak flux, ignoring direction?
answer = 13.58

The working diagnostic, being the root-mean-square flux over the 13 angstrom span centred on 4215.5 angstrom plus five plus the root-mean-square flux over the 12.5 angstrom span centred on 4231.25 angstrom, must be 33.5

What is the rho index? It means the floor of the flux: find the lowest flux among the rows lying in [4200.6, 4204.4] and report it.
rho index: 13.7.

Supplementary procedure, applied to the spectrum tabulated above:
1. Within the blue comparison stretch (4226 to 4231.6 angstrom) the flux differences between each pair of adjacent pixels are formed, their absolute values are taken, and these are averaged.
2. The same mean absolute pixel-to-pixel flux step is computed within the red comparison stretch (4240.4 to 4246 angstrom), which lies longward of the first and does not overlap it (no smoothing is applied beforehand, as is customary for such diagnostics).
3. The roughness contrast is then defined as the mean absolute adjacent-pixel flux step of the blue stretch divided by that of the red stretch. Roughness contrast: 0.60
